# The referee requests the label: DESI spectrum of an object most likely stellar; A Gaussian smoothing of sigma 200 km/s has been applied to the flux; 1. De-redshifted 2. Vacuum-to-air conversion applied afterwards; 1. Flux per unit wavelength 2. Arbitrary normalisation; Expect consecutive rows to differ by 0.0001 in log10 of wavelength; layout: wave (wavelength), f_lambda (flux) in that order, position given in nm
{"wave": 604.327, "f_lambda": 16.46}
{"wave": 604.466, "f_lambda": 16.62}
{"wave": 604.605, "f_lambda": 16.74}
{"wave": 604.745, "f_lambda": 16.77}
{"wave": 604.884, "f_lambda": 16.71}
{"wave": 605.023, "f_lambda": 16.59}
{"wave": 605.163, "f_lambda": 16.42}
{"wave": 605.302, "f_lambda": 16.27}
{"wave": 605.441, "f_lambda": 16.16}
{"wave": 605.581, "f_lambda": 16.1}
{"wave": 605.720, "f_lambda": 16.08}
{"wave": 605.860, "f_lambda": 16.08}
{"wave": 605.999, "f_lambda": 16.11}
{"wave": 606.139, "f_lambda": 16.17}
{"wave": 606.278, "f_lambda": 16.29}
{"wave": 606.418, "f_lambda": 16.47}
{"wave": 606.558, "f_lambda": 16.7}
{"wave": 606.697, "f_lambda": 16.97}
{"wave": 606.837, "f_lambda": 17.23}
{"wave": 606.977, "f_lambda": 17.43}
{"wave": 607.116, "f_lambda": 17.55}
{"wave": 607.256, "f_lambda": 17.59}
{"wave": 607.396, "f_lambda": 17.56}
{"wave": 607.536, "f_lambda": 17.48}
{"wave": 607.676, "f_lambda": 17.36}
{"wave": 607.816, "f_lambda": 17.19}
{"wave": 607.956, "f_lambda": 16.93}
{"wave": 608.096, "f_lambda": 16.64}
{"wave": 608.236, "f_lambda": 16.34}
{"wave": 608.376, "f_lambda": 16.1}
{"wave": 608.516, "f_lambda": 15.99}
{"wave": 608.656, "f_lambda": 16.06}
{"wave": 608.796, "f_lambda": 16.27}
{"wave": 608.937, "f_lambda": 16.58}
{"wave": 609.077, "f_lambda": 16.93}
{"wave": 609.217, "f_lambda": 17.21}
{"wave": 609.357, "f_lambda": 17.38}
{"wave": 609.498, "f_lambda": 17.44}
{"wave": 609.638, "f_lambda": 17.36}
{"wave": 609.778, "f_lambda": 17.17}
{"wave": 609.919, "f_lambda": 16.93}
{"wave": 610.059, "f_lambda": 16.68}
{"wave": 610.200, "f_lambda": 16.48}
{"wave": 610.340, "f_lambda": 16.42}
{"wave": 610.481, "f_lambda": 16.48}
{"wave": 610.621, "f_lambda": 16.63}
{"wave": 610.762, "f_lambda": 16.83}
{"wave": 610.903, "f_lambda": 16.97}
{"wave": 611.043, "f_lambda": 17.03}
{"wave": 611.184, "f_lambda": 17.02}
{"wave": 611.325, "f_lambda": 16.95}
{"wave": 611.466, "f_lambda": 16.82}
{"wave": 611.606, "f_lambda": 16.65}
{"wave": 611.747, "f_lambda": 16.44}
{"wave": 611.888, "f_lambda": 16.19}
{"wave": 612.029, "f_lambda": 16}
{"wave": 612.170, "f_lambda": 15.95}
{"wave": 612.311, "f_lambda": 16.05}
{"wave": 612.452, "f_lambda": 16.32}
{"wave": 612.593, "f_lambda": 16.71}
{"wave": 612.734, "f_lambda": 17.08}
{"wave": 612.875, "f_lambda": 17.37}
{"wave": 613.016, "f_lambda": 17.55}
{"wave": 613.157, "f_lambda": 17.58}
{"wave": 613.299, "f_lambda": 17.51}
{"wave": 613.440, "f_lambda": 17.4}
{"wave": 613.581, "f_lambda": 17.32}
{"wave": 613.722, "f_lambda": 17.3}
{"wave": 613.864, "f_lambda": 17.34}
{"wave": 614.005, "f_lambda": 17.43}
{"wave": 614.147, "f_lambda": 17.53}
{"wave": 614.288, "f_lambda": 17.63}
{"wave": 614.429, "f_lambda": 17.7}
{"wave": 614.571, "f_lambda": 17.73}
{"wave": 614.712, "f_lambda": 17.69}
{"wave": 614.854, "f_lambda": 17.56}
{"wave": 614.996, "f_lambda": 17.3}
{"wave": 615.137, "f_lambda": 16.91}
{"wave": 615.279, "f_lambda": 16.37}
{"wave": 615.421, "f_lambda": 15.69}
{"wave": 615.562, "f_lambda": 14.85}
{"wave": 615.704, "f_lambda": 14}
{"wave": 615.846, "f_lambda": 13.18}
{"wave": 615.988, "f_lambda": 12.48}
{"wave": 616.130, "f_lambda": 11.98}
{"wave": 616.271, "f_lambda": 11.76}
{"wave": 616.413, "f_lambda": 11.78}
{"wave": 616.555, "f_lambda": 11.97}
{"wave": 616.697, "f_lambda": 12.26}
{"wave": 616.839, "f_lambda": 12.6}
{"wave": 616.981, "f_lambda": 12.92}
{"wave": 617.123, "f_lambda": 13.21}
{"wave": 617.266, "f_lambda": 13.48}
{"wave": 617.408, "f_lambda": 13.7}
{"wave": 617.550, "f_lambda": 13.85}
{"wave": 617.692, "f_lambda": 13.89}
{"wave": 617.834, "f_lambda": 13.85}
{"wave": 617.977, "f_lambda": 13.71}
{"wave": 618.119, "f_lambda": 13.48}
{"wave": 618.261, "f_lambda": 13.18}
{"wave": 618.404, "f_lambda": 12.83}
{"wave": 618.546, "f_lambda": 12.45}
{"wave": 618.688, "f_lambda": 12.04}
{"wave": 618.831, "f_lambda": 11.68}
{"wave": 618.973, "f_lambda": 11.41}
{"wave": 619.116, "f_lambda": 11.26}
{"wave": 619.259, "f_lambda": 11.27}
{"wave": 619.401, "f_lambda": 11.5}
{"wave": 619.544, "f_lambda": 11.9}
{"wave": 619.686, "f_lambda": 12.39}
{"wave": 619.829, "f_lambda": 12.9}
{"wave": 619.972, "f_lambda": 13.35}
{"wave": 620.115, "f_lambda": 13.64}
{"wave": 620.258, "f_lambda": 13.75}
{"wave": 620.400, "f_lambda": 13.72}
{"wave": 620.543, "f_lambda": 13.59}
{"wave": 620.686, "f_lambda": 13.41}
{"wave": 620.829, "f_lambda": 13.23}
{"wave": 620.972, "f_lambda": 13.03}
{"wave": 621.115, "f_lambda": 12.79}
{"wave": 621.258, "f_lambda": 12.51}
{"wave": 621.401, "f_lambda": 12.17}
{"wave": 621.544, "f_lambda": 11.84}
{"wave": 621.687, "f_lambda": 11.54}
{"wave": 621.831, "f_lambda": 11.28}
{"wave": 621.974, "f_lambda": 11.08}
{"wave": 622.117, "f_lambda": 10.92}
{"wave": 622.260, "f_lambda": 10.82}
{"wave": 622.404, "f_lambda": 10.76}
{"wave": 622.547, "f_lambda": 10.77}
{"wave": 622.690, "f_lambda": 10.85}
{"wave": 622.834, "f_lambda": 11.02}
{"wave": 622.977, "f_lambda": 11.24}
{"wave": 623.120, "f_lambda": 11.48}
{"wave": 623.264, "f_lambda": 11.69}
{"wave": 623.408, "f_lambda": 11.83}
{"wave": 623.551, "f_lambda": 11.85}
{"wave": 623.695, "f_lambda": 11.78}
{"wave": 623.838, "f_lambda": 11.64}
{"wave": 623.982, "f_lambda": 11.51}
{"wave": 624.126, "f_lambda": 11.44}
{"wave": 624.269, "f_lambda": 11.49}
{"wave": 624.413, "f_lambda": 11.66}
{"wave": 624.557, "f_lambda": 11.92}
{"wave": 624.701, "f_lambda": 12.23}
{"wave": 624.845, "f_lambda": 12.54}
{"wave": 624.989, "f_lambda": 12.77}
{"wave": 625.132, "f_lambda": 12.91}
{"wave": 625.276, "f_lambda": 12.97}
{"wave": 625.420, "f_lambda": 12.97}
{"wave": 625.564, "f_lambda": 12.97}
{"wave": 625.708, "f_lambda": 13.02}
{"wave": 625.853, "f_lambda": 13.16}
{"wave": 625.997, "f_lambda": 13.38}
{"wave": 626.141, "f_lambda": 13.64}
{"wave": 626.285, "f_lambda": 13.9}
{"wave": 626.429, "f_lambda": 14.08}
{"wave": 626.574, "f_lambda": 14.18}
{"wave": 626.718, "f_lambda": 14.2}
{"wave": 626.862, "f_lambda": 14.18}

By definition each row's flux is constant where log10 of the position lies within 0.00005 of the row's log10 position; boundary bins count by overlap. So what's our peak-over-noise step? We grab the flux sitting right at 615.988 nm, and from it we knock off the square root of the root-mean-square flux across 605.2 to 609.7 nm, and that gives 8.4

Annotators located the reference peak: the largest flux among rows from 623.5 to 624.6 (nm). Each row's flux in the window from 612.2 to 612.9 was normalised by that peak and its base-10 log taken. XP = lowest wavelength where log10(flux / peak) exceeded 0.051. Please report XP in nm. 612.311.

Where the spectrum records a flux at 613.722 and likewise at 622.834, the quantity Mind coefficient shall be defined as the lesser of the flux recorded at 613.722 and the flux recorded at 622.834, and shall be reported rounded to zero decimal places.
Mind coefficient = 11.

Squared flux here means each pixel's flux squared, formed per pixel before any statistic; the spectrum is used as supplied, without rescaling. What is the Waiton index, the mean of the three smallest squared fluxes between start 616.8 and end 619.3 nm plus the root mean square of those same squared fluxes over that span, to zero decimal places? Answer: 295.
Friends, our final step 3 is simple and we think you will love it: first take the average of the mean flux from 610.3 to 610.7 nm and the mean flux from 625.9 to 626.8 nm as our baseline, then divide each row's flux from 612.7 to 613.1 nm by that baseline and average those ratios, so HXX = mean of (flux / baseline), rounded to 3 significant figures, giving 1.14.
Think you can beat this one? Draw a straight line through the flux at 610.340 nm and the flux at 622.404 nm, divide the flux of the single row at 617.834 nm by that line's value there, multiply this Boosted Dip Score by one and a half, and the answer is 1.61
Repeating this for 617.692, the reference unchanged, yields 1.61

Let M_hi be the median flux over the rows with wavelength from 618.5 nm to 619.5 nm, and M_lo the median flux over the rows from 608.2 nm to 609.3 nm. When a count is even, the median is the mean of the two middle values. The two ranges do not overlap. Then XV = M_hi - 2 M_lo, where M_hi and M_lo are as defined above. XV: -21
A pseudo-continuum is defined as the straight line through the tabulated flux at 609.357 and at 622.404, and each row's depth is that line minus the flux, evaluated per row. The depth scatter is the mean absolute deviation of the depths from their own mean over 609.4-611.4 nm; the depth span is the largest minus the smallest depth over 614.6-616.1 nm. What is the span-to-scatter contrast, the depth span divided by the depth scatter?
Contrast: 15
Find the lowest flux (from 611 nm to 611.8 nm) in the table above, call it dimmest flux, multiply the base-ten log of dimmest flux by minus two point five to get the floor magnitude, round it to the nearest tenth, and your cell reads -3.0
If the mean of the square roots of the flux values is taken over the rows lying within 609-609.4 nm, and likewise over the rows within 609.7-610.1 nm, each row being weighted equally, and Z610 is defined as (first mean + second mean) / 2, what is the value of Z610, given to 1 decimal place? 4.1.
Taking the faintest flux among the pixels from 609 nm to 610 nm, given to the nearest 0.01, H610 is 16.93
